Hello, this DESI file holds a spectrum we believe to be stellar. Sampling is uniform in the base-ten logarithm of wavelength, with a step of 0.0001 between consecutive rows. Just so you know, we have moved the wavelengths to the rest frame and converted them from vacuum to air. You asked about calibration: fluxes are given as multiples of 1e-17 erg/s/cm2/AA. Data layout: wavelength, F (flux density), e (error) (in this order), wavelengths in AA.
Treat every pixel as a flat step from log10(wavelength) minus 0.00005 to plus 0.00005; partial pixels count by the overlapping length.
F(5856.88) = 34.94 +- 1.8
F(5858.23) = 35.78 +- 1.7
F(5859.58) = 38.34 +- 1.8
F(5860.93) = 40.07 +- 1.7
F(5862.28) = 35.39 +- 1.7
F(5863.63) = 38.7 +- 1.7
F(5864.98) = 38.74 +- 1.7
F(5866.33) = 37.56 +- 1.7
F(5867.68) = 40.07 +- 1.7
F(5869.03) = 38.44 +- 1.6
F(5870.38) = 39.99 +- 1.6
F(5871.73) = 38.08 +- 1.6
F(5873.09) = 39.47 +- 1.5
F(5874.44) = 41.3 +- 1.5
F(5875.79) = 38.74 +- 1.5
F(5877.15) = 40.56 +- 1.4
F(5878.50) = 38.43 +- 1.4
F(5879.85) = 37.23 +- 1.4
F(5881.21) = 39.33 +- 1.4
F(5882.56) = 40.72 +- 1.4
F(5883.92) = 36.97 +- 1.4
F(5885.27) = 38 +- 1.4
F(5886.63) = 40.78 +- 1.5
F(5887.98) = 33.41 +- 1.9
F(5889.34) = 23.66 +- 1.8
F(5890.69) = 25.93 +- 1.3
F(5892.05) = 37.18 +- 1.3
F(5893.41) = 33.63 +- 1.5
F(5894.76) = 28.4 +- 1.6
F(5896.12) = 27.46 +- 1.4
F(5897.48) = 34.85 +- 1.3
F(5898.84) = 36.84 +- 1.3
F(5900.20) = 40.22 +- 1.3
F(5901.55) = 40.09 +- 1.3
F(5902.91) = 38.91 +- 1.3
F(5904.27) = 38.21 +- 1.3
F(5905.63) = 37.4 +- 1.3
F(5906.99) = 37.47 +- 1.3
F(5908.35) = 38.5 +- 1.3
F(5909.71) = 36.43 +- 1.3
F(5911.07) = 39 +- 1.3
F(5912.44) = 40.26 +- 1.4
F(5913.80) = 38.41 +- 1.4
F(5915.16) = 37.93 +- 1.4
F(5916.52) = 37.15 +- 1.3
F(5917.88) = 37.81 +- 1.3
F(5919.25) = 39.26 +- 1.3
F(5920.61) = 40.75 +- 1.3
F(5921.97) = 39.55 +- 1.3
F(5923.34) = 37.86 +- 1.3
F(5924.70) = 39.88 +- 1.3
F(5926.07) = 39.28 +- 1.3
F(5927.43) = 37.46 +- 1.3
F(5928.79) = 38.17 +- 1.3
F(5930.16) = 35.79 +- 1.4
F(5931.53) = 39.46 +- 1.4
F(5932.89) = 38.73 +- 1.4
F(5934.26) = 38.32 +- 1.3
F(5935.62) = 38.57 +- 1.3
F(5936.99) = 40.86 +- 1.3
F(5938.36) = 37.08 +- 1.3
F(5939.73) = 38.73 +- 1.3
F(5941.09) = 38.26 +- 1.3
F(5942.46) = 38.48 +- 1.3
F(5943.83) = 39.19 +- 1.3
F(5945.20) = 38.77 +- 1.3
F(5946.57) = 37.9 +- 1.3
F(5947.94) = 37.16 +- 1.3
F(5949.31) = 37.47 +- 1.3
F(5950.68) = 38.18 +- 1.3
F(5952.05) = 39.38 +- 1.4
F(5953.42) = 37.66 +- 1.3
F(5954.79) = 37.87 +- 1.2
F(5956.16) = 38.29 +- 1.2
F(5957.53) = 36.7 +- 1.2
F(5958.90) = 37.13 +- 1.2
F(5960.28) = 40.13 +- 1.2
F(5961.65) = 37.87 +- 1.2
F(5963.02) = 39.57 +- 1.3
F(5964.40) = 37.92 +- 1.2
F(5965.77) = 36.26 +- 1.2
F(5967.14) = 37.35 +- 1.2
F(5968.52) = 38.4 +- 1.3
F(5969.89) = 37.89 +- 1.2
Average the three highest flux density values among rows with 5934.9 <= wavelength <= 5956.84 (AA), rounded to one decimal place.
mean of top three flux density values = 39.8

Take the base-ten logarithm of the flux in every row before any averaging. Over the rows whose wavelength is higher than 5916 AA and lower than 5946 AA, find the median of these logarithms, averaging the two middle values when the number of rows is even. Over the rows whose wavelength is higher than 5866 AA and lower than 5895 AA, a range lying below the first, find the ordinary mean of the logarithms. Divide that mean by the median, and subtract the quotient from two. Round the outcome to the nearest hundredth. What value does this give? 1.02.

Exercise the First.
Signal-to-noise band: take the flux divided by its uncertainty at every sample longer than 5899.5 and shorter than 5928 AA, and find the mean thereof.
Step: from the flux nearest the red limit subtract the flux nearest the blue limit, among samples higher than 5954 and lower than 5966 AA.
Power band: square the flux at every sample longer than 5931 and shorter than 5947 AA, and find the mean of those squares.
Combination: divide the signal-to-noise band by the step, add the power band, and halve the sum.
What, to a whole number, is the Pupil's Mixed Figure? 740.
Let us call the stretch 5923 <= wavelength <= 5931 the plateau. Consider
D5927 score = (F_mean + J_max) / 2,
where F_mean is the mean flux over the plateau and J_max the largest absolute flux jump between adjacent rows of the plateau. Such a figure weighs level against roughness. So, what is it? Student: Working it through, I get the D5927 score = 20.2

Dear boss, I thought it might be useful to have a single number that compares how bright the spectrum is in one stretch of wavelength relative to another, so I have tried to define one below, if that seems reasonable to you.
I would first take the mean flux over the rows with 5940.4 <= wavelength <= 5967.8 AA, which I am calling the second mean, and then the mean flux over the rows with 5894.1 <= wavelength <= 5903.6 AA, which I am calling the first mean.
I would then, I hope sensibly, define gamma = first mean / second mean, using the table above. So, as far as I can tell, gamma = 0.93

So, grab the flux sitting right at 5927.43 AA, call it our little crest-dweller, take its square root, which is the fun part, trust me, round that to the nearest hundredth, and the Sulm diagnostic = 6.12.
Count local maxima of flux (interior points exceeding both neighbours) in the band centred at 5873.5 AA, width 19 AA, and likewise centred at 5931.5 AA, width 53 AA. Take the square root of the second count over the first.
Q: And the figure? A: 1.66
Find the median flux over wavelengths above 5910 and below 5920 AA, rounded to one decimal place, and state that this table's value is 38.4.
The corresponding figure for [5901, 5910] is 38.2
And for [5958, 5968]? 37.9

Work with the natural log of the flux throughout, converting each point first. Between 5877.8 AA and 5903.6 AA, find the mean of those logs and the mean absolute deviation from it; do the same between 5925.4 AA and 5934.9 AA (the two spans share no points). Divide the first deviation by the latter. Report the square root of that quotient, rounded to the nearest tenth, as 2.3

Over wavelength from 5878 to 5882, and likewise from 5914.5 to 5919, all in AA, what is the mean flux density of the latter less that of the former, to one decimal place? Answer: -0.7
